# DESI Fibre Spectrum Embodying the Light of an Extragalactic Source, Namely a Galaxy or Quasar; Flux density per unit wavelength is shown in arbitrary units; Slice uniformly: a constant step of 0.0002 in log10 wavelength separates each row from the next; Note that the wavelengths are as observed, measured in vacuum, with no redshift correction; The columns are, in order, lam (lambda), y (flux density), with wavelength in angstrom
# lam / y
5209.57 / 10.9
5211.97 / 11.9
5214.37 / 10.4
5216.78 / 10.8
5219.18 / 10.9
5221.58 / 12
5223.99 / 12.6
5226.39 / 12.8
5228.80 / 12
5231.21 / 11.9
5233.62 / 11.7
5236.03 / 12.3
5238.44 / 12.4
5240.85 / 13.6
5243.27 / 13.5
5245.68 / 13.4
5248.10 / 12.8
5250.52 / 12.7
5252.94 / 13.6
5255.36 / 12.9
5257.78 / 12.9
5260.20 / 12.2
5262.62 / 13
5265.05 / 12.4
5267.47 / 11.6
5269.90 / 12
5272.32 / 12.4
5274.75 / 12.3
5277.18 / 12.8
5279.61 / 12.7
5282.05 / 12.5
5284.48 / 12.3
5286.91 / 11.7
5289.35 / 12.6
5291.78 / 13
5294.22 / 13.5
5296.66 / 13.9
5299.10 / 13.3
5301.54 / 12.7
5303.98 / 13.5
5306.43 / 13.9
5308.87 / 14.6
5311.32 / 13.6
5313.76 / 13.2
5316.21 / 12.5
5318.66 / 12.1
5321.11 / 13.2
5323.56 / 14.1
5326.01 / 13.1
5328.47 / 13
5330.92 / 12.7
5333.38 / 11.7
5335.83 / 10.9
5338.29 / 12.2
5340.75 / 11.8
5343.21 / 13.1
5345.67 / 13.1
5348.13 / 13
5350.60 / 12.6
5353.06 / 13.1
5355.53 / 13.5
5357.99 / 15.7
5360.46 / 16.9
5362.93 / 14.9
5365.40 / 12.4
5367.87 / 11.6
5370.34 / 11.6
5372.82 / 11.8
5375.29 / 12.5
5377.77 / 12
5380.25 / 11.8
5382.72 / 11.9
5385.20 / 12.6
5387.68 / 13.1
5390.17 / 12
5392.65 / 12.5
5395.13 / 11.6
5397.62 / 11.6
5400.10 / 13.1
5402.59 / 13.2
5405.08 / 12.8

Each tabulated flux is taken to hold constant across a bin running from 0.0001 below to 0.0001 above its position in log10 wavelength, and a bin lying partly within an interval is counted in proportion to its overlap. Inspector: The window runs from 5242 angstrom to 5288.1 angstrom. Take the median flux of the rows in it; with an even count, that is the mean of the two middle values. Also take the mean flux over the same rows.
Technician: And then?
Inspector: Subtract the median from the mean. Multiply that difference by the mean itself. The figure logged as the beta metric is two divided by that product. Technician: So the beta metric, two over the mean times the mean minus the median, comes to -1.9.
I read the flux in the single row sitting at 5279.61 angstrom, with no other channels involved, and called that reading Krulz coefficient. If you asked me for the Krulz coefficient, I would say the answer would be 12.7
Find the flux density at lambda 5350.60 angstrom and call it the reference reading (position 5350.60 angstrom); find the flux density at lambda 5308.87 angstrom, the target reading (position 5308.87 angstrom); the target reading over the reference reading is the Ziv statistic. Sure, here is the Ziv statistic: 1.16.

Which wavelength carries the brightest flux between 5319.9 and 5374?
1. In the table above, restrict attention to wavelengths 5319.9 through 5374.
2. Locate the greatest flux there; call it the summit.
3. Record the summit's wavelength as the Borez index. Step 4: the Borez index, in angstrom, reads 5360.46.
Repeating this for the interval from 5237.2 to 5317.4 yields 5308.87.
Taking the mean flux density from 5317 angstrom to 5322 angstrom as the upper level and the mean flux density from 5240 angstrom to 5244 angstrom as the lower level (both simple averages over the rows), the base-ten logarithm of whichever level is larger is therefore 1.13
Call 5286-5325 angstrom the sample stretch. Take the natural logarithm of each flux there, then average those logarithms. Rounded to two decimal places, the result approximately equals 2.58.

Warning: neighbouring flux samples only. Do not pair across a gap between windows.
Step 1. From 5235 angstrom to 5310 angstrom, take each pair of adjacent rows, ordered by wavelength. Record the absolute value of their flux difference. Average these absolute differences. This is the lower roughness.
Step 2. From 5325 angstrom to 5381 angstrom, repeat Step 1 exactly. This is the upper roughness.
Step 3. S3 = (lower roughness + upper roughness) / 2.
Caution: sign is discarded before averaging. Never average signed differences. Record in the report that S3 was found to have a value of 0.63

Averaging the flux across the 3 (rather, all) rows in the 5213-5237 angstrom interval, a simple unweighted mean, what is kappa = 11.7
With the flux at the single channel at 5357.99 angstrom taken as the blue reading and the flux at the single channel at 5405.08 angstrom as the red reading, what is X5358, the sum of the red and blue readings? 28.5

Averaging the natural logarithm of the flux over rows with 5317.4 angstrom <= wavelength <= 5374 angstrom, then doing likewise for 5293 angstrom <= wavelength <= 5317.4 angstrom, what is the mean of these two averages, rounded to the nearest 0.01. 2.58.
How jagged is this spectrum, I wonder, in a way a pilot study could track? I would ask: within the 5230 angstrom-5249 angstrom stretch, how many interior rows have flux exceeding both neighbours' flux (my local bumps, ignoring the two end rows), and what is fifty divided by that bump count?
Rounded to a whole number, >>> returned 50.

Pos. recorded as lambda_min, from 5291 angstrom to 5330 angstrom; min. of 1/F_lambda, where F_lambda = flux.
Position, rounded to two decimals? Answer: 5308.87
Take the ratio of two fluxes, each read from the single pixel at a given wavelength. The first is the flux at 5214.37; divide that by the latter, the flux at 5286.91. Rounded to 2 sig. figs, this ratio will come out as 0.89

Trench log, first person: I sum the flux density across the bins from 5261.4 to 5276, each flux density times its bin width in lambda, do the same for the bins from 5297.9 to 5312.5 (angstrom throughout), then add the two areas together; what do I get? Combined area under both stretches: 378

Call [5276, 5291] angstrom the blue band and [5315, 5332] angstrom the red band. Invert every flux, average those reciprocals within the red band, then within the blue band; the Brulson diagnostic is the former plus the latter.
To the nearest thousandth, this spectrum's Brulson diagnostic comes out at 0.158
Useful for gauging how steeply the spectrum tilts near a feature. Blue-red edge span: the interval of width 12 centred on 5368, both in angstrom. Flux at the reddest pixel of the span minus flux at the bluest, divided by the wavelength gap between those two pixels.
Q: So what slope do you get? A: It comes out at -0.31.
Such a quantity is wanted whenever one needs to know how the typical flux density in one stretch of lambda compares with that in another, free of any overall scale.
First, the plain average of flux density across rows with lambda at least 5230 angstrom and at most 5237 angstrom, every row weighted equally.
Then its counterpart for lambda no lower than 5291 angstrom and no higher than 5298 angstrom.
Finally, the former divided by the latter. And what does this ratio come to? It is 0.89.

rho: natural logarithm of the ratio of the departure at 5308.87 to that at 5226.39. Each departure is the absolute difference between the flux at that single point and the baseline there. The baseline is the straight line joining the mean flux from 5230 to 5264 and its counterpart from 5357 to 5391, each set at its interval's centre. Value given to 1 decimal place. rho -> 3.7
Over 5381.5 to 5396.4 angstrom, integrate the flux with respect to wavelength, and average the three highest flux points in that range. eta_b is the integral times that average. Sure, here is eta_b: 2329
